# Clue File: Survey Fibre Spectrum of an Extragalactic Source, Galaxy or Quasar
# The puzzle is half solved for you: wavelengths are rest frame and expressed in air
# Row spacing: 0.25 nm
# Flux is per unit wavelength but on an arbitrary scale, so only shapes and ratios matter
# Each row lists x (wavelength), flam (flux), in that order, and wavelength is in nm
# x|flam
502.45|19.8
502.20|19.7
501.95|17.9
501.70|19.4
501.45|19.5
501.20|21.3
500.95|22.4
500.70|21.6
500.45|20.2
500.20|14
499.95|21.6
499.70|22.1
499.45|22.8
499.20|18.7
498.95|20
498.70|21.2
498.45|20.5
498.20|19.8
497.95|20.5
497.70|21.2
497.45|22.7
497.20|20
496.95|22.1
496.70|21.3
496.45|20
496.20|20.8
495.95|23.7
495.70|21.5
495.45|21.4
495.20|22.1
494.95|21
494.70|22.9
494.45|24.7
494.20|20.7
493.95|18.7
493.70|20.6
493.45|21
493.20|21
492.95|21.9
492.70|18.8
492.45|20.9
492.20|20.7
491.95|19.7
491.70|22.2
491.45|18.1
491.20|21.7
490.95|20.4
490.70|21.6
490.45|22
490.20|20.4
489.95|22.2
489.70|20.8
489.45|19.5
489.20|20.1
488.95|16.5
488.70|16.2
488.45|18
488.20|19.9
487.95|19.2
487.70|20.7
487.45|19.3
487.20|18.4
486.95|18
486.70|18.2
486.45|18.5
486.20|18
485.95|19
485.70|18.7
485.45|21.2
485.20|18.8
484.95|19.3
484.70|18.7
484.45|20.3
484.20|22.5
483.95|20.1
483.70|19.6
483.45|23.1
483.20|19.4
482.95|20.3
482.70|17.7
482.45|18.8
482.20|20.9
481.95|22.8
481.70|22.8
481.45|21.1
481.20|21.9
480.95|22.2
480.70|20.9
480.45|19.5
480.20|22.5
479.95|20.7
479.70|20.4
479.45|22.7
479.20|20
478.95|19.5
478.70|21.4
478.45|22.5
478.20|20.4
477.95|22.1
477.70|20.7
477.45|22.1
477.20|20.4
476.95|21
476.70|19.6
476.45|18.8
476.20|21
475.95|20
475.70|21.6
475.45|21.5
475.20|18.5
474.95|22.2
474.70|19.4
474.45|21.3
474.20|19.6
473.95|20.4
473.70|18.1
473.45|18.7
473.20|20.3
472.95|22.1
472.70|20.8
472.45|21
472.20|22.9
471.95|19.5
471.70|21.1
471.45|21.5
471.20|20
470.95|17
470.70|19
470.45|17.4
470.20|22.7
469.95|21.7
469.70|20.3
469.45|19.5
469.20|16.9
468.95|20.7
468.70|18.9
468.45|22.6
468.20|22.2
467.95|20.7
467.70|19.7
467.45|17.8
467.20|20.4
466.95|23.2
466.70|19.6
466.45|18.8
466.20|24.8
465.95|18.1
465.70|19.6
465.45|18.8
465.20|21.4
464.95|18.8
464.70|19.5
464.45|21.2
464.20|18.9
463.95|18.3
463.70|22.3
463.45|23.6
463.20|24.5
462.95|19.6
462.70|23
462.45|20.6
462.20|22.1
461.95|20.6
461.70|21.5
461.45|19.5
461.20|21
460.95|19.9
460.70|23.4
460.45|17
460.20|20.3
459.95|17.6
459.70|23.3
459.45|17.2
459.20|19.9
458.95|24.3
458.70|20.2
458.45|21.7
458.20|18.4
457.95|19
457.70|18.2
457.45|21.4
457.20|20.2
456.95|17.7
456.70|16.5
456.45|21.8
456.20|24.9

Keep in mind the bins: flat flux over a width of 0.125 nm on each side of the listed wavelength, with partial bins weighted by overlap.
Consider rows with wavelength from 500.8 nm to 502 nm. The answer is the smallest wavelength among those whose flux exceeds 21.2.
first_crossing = 500.95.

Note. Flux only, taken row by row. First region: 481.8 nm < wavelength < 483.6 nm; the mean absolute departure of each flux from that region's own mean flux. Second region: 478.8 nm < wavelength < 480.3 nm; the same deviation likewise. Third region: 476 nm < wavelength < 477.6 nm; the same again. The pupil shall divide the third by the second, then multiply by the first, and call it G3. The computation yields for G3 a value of 1.28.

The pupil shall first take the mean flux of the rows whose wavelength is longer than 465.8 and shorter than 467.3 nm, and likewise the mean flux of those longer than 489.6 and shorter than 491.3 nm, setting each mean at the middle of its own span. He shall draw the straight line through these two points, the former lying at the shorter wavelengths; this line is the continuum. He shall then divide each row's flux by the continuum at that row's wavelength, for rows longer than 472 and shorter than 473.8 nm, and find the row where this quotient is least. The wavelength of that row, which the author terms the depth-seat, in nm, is 473.70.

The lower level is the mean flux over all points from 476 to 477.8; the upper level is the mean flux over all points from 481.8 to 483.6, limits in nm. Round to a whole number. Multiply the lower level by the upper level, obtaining 419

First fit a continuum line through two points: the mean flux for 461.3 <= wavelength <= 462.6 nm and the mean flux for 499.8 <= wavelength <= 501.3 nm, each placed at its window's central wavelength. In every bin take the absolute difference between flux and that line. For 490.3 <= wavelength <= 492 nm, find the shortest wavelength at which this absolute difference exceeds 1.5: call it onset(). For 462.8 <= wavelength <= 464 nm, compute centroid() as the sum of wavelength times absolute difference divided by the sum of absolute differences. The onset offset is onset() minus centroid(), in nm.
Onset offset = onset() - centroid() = 26.99 nm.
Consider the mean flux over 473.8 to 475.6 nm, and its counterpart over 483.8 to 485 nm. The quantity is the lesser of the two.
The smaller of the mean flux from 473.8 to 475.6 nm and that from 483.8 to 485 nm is 20.2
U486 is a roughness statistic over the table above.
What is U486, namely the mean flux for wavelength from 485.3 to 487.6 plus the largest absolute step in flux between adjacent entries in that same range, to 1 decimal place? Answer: 21.3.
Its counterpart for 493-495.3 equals 25.4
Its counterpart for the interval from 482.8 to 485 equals 24.1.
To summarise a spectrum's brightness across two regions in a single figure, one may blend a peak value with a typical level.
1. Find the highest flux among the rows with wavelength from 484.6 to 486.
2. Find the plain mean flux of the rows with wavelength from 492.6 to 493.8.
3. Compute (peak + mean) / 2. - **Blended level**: 20.9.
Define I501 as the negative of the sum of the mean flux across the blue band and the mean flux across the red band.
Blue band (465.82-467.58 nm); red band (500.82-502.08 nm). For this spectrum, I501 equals -40.5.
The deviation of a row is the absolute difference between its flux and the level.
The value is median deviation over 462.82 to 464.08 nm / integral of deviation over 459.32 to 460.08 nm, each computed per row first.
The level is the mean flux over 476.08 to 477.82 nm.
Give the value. 1.0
